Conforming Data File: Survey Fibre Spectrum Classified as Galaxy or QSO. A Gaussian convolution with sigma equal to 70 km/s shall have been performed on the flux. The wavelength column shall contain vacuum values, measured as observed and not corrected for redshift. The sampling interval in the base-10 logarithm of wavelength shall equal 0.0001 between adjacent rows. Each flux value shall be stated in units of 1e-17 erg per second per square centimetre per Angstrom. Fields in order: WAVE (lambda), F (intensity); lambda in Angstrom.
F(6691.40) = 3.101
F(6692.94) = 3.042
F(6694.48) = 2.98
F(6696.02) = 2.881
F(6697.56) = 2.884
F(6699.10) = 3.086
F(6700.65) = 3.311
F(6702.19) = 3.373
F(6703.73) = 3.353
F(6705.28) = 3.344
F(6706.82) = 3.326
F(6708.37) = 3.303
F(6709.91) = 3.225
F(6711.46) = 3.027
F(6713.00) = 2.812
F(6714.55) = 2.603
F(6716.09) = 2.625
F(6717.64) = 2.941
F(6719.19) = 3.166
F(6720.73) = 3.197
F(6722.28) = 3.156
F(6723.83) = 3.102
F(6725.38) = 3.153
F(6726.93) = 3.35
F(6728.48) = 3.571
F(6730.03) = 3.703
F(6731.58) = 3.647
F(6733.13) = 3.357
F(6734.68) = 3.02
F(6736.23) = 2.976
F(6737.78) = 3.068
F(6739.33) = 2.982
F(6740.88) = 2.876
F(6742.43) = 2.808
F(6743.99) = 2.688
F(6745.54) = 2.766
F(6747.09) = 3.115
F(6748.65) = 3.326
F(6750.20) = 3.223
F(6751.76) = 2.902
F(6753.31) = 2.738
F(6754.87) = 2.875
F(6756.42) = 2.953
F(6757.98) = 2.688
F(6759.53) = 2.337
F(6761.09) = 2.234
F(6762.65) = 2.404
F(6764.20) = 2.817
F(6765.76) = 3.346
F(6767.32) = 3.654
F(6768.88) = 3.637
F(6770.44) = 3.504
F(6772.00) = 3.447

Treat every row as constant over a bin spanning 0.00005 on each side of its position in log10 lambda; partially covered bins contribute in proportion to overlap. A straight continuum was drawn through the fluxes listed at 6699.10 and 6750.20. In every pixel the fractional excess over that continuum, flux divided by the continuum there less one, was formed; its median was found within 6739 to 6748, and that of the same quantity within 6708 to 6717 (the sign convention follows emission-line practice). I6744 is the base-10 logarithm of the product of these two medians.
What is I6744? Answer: -2.14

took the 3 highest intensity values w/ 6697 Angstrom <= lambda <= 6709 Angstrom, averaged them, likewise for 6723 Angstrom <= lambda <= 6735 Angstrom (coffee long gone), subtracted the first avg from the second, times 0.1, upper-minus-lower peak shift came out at 0.03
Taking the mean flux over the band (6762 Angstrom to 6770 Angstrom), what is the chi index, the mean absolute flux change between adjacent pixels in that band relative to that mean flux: 0.10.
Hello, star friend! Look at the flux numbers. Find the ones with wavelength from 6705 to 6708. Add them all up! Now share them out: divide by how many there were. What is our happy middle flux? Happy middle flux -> 3.3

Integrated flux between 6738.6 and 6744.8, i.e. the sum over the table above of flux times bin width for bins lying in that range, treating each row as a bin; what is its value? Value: 17.6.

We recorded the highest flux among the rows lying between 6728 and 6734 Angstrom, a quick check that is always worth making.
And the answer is 3.703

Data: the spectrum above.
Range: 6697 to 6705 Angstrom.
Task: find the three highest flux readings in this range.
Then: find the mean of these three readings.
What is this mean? 3.35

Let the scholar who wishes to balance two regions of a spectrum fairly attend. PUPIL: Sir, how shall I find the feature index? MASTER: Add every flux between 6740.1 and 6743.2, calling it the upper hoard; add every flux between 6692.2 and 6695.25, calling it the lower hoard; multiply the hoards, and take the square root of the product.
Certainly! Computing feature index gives 5.85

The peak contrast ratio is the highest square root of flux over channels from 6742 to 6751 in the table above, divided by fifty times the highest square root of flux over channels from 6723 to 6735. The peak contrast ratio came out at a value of 0.0190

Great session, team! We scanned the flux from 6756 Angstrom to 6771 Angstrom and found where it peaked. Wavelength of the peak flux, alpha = 6767.32 Angstrom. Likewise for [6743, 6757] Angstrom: 6748.65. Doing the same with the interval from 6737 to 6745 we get 6737.78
